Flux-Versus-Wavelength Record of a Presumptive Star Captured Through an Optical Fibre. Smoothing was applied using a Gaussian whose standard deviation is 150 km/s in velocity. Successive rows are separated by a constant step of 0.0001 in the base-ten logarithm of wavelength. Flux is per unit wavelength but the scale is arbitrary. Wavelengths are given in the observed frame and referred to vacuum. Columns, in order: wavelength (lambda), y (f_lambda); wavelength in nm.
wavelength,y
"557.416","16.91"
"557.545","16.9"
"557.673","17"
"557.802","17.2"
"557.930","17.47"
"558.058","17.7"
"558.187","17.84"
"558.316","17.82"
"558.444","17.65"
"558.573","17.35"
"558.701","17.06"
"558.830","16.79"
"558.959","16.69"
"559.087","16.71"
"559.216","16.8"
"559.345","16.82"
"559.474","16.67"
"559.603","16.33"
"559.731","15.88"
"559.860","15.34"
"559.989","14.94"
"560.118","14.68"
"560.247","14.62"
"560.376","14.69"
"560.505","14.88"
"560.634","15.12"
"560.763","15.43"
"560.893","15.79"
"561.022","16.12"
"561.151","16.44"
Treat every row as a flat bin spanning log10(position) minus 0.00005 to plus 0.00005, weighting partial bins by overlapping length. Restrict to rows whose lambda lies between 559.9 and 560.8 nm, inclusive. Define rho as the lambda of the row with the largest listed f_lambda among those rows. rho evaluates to 560.763 nm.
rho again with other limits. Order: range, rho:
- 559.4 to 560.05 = 559.474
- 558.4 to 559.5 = 558.444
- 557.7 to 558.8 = 558.187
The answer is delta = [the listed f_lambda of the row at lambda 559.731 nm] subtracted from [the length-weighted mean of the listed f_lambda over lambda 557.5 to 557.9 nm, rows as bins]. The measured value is 1.2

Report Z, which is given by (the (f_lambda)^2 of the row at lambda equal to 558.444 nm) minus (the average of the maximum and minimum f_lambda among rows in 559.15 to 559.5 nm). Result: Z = 295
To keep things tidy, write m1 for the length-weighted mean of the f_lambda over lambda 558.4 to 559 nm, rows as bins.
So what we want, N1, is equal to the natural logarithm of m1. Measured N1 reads 2.84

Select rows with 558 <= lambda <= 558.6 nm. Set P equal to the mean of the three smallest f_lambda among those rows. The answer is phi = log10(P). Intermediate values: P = 17.6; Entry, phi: 1.24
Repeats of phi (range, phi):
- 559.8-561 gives 1.17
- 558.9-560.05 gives 1.19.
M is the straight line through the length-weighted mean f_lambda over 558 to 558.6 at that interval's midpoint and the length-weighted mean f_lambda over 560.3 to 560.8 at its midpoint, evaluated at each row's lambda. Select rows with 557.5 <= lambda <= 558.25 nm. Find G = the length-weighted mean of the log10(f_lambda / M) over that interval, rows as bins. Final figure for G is -0.020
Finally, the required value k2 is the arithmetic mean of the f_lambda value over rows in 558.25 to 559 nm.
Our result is 17.2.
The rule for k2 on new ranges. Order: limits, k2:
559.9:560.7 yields 14.8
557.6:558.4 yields 17.5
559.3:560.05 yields 16.0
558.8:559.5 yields 16.7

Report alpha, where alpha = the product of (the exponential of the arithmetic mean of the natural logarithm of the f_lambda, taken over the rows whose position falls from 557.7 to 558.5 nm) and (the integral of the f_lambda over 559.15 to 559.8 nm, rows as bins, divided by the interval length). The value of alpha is 290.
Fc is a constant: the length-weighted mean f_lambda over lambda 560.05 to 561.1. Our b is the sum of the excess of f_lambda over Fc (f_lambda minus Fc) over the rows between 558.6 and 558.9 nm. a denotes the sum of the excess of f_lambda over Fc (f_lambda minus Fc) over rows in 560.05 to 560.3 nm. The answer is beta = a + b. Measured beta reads 2.4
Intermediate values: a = -1.1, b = 3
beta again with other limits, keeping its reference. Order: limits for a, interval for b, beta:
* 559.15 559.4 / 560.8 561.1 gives 4.8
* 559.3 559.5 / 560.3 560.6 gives 2.3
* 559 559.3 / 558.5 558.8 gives 7.2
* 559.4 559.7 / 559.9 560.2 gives 1.9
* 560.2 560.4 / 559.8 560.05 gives -1.1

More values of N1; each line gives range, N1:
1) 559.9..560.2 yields 2.70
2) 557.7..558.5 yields 2.87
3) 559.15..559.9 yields 2.79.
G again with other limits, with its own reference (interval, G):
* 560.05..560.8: -0.008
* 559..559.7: 0.005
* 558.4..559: -0.002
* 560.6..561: 0.024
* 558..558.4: 0.000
